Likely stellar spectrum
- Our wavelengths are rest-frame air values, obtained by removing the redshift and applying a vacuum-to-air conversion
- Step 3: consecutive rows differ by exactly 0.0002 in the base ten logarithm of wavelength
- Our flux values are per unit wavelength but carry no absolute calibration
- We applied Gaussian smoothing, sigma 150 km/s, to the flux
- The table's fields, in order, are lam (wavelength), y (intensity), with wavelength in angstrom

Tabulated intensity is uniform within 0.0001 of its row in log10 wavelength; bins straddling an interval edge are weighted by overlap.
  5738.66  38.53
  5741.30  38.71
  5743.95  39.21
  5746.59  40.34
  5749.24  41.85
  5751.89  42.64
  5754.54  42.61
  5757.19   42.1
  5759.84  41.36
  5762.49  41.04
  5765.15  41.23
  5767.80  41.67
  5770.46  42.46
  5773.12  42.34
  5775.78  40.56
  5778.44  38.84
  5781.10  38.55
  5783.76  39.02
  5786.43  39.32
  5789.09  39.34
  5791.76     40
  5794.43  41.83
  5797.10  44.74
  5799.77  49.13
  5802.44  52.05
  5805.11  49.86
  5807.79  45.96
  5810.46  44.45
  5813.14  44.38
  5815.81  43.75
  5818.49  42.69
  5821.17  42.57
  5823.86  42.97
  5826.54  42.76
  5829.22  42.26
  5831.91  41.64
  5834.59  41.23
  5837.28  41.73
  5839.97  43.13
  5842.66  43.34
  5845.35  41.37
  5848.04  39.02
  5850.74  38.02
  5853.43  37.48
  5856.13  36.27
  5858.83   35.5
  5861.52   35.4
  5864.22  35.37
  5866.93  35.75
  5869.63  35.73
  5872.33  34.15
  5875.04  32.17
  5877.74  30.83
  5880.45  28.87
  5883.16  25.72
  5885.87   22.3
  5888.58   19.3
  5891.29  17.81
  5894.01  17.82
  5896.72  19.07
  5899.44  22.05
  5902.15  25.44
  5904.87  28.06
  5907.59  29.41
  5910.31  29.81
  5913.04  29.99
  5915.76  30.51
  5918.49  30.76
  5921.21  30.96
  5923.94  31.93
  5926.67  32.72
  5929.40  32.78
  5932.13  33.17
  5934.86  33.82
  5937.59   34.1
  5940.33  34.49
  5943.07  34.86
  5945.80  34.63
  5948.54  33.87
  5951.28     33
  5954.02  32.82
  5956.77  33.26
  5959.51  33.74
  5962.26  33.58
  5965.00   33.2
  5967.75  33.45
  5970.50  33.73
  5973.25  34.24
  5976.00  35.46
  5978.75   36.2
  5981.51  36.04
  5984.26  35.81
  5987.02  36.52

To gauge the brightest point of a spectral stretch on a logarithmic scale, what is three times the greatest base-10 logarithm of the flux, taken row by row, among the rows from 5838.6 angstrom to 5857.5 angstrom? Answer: 4.91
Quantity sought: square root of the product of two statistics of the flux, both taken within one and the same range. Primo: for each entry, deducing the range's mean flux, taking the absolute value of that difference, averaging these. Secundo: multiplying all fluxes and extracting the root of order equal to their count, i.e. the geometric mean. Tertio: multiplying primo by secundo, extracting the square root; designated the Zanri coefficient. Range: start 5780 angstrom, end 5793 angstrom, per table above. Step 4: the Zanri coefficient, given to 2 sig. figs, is 3.8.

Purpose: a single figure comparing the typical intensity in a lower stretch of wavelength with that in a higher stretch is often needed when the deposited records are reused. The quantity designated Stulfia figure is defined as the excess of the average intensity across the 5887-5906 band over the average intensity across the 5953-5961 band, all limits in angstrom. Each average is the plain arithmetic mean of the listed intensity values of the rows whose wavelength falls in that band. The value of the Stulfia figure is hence -12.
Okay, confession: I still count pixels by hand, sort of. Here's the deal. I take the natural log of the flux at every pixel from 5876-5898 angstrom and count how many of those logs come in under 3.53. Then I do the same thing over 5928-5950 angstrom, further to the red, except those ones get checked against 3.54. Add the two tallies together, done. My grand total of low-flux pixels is 13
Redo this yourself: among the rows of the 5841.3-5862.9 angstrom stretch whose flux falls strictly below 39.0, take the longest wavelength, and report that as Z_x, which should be 5861.52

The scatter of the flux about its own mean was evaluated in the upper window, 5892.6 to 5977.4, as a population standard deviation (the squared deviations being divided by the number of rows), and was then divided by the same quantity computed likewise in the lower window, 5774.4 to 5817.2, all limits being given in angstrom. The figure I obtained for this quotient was 1.0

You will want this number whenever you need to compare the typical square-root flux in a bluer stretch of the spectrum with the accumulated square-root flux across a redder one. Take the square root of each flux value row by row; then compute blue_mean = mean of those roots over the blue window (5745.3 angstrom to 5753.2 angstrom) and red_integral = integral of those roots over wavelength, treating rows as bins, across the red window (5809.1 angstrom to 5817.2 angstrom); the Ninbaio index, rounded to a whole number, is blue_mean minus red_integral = -47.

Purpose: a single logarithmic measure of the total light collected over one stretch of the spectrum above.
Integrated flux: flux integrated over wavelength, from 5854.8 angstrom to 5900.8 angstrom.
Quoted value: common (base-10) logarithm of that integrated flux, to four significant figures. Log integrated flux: 3.117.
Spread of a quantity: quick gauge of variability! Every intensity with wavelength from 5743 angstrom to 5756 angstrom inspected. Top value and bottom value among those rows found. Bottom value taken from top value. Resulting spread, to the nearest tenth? 3.4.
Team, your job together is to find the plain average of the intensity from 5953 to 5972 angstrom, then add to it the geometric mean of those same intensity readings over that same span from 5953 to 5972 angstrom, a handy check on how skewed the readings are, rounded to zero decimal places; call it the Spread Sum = 67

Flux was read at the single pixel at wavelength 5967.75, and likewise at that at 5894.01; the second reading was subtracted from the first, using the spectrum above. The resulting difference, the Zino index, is 16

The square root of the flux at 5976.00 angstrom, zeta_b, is 5.95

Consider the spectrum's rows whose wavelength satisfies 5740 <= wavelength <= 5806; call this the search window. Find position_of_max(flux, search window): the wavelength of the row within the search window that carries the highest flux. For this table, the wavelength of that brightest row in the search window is 5802.44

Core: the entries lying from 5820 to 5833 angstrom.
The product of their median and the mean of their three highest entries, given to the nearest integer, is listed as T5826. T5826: 1821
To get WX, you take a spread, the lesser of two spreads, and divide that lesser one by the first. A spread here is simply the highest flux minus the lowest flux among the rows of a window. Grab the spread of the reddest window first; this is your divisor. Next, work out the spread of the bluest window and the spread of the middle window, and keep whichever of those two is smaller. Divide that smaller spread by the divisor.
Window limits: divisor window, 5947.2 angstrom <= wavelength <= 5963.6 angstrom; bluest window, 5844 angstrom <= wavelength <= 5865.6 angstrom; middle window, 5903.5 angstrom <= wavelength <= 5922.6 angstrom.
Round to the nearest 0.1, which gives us 2.8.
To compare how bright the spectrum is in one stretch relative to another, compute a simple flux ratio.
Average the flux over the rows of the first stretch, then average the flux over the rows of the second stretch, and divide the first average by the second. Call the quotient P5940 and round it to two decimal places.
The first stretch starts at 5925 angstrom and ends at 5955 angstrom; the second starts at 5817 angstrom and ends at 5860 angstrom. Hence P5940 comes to 0.83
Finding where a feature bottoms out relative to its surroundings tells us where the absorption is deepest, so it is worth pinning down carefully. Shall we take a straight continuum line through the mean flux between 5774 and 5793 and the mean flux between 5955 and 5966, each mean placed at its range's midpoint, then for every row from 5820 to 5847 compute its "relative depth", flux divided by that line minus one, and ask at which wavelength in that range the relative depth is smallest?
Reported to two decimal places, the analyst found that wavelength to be 5834.59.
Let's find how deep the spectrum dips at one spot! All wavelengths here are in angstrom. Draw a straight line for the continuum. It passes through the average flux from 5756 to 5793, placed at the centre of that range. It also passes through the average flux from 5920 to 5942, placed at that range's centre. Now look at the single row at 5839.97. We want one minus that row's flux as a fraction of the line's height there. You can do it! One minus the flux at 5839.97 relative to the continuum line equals -0.15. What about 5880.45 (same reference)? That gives 0.19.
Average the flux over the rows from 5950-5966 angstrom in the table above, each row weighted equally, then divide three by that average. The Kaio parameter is 0.090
